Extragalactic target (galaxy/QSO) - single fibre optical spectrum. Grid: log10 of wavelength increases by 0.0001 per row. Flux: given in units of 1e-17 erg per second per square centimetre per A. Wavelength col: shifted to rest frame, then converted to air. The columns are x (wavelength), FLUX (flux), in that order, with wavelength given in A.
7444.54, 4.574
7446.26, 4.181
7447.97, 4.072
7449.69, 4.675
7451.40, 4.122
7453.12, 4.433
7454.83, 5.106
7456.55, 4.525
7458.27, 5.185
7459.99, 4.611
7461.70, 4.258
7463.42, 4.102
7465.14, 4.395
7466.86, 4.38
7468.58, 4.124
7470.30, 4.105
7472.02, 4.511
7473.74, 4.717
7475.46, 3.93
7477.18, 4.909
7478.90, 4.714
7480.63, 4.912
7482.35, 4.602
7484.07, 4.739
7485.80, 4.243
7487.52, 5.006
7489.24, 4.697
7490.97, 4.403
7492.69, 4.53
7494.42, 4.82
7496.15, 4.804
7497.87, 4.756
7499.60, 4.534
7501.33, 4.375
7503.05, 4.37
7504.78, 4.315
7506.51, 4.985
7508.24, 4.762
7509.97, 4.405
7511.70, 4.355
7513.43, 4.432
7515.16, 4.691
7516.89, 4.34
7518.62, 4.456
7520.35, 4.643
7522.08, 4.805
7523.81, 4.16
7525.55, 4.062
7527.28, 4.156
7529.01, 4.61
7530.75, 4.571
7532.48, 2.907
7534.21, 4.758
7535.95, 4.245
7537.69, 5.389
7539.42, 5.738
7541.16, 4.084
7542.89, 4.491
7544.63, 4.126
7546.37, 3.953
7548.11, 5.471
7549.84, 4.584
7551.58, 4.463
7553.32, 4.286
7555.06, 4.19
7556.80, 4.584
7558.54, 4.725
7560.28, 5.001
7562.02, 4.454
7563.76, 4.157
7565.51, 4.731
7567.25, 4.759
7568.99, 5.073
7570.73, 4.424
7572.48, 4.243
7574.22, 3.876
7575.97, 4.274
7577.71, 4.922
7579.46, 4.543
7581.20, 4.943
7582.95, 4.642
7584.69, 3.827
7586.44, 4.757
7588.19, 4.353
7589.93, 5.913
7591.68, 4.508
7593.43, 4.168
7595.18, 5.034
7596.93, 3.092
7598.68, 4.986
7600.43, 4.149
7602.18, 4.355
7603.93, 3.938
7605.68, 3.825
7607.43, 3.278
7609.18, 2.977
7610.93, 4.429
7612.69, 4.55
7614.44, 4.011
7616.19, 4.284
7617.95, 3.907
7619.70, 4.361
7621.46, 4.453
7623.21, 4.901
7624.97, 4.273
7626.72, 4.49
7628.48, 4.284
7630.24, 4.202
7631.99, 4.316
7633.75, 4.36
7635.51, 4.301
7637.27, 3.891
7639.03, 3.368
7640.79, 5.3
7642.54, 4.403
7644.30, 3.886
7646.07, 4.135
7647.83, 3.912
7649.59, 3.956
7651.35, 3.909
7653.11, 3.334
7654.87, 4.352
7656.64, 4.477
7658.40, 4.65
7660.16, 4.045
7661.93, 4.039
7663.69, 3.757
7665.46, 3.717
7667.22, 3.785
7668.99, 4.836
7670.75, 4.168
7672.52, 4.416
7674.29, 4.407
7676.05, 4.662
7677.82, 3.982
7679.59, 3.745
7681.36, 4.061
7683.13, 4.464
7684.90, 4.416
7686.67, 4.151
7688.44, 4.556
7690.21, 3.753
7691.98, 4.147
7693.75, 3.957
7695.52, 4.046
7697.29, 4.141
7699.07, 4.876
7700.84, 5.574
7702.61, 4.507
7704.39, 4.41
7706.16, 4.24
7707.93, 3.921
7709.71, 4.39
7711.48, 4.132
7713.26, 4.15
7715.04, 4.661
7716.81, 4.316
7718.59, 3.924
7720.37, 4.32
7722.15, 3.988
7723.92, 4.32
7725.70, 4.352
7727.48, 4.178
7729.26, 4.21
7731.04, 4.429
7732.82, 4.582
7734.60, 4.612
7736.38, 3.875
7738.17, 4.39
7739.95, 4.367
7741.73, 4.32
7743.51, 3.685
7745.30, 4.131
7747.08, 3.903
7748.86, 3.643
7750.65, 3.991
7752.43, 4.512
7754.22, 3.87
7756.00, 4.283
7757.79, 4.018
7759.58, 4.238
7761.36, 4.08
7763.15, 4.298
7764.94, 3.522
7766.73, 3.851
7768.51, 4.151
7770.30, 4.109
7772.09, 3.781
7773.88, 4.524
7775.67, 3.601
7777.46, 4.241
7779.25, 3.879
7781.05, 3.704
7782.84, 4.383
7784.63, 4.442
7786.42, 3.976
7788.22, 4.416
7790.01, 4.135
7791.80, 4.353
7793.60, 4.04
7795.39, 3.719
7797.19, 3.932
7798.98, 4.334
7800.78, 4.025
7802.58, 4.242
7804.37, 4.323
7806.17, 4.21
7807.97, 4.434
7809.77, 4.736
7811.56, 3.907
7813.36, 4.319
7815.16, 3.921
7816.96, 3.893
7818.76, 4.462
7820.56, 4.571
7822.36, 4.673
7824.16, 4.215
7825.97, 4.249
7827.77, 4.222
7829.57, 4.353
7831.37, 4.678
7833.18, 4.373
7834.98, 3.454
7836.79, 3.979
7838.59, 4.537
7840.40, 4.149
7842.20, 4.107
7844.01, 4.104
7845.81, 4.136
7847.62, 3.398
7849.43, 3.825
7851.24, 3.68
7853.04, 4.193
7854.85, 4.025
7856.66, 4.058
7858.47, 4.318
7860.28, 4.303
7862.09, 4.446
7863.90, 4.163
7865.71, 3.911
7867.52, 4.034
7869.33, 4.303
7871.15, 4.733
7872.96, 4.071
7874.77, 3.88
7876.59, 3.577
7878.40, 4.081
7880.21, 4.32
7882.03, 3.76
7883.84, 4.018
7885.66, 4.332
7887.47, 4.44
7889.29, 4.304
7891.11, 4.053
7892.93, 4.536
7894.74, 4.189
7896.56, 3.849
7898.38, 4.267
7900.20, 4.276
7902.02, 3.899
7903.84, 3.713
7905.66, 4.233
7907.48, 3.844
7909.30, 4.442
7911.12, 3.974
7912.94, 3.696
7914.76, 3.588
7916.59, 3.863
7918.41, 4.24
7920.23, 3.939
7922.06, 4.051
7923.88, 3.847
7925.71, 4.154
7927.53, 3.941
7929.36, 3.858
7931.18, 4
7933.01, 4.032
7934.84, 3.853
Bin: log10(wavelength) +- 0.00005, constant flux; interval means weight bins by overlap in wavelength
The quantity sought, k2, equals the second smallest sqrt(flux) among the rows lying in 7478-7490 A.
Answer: 2.15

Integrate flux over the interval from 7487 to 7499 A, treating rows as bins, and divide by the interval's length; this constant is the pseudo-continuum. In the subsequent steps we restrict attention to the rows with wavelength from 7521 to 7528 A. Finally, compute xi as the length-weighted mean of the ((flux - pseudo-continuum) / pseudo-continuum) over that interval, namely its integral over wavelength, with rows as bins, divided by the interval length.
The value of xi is -0.08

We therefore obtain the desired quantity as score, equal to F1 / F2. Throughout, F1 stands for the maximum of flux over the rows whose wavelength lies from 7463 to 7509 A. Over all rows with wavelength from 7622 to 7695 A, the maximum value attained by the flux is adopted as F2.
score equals 0.94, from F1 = 5.006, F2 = 5.3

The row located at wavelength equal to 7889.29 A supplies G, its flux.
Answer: 4.304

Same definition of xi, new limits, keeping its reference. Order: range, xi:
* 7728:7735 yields -0.06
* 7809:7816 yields -0.10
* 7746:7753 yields -0.15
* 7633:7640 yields -0.15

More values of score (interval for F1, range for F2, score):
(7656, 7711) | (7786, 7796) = 1.26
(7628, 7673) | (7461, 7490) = 1.06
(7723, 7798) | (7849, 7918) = 0.97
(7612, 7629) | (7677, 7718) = 0.88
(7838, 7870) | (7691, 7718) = 0.81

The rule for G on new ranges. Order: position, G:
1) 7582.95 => 4.642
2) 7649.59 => 3.956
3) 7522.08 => 4.805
